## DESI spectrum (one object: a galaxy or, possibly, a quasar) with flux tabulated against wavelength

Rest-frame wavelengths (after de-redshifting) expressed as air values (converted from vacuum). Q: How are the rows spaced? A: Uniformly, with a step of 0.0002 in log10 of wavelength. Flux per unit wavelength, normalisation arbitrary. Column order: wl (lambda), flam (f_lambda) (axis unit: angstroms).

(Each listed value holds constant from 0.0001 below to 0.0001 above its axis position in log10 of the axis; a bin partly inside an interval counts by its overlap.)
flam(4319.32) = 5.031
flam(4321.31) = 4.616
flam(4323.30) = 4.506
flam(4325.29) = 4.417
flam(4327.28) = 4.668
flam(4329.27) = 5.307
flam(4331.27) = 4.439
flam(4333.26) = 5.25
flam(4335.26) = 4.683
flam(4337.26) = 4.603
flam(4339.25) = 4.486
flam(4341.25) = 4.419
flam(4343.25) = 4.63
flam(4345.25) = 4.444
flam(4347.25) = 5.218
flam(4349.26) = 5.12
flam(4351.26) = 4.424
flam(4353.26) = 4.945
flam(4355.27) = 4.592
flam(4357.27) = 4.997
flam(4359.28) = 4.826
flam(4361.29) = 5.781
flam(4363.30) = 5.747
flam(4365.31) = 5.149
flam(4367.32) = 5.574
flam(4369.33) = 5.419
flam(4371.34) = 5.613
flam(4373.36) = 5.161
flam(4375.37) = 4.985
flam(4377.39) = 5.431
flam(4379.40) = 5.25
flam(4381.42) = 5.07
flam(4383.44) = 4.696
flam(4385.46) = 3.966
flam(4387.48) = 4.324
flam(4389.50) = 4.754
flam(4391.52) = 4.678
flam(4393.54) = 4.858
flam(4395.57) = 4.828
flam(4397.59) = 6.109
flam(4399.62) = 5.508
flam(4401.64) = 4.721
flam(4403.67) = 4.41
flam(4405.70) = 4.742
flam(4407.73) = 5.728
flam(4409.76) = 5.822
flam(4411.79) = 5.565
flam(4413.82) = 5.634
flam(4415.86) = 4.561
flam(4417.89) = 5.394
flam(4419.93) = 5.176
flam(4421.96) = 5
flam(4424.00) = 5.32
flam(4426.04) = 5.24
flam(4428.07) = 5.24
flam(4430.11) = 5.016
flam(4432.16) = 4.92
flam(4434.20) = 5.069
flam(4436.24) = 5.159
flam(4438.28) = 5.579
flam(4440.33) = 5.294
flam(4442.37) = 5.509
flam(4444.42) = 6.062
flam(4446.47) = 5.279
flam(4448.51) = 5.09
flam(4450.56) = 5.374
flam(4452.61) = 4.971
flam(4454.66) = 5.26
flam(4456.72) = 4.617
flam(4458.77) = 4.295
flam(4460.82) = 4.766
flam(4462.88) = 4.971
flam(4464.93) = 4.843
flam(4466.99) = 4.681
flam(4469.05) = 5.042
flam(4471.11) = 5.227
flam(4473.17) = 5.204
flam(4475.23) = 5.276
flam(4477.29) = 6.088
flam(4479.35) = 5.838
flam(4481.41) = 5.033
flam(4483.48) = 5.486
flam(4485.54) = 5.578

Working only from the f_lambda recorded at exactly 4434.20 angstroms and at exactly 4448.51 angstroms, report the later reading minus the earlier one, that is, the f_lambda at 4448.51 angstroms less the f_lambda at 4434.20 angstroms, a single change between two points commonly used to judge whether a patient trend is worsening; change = 0.0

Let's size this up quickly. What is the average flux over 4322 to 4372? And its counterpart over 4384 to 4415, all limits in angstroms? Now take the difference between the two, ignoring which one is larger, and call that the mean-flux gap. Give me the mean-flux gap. 0.11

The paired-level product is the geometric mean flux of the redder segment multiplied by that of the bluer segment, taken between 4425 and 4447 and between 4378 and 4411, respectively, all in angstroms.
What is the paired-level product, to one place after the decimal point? 26.1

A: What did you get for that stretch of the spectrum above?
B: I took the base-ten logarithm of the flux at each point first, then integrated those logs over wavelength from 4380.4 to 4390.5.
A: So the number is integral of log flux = 6.64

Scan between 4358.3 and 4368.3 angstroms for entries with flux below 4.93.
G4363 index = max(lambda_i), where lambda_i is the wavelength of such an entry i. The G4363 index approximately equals 4359.28 angstroms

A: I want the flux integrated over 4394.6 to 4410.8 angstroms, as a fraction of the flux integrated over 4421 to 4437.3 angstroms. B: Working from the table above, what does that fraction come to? 1.016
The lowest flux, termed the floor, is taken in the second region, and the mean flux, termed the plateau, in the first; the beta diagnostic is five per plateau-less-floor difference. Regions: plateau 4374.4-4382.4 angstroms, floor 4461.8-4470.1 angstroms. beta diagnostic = 10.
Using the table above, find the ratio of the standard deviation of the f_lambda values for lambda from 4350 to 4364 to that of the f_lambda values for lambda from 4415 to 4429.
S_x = 1.89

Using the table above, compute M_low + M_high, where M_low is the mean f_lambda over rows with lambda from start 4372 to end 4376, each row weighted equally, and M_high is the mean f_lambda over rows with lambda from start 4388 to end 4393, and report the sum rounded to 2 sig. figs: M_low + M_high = 9.8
